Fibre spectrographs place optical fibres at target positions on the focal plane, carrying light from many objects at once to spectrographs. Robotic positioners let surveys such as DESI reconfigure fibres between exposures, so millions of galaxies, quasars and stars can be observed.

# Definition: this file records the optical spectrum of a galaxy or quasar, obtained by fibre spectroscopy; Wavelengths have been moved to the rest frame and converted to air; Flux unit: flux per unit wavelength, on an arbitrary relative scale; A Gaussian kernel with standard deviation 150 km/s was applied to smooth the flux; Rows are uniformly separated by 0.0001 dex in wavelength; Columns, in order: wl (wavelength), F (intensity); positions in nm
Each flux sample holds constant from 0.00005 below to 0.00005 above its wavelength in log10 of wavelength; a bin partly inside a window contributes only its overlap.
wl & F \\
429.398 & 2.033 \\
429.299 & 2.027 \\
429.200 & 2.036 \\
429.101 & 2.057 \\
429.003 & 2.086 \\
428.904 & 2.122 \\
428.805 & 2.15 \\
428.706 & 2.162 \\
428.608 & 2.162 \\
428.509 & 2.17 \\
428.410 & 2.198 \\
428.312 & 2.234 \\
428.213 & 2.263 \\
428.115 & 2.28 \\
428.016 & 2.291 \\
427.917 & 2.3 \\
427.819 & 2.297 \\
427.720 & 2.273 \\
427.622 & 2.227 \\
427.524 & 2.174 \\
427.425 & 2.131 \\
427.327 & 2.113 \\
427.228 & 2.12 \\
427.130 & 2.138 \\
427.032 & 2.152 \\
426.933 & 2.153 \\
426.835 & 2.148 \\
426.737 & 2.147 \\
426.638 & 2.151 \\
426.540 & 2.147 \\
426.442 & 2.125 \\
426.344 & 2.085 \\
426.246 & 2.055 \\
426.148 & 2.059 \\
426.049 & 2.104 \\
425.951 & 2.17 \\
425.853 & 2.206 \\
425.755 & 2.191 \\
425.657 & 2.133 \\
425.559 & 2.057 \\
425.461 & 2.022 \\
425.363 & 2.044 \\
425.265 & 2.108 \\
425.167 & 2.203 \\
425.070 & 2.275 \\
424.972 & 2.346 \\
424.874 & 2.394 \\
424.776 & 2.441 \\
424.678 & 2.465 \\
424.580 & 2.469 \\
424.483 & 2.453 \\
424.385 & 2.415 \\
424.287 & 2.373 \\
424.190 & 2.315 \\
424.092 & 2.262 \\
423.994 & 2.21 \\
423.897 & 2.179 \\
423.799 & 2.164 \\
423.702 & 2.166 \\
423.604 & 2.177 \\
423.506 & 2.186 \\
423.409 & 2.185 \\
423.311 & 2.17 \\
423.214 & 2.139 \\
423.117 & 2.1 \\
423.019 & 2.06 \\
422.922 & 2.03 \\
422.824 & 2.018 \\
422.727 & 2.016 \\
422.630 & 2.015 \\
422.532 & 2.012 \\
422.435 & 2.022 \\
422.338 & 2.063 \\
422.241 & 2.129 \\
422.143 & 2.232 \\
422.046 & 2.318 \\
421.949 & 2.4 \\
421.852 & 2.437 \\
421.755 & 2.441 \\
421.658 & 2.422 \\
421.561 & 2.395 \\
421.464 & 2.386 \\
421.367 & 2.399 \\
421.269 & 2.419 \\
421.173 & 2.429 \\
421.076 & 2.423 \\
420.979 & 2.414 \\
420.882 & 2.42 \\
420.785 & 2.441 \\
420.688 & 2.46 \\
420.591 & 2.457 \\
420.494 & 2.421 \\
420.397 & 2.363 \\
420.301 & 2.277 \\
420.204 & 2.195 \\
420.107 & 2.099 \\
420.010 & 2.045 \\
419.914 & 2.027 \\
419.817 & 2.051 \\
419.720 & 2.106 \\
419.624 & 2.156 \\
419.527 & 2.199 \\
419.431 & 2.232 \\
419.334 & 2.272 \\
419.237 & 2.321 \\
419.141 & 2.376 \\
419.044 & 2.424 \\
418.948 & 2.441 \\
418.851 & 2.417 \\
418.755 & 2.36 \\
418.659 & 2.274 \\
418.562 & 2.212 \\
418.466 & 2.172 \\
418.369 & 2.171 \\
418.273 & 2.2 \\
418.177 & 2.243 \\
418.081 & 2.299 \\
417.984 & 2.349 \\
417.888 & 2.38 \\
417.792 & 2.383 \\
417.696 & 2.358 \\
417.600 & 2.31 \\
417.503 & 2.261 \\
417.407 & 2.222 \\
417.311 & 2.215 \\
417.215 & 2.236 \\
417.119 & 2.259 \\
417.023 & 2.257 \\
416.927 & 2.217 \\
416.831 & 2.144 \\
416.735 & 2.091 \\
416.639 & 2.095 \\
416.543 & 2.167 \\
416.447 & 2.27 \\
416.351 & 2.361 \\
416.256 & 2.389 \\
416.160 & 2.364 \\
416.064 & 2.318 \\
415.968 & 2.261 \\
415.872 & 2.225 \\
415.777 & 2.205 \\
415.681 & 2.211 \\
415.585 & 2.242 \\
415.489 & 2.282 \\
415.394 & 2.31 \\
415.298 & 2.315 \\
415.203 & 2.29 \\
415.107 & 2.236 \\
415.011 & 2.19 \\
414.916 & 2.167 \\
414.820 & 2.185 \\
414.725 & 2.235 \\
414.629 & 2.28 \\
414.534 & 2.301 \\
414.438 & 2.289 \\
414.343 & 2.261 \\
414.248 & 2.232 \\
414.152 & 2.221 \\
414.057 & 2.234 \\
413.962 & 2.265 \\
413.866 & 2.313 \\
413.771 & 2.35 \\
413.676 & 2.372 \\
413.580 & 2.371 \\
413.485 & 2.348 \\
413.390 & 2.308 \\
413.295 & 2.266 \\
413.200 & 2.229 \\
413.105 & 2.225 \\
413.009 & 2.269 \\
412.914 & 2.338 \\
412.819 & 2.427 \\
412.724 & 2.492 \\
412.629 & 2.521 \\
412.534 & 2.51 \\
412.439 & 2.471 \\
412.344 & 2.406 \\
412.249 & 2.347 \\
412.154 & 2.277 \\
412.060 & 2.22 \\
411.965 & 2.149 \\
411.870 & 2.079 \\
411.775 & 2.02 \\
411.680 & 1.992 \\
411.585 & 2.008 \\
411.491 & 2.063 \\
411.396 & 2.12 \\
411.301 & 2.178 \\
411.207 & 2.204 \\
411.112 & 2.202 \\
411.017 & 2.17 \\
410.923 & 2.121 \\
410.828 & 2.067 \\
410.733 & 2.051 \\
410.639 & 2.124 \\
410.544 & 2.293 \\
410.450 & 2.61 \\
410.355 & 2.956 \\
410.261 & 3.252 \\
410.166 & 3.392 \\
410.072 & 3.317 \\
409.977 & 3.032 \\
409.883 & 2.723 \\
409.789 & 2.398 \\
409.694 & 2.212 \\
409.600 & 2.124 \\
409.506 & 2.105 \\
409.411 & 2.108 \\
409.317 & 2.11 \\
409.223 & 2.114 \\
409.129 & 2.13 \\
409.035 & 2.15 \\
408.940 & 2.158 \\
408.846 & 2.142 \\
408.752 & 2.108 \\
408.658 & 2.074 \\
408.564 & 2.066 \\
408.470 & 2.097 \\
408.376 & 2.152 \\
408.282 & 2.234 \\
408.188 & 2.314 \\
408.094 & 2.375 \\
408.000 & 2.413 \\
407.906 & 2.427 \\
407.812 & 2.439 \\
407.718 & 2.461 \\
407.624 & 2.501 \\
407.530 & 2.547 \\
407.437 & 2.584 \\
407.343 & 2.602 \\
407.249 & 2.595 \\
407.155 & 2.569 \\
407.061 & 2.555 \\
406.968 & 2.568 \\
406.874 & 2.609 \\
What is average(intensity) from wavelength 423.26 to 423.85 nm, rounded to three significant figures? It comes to 2.17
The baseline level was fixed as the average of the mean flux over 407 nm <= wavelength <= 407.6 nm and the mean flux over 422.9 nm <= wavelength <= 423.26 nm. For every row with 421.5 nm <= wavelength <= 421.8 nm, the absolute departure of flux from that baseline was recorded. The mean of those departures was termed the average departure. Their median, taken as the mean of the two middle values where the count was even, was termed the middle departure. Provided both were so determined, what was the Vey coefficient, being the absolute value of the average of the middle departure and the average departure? 0.09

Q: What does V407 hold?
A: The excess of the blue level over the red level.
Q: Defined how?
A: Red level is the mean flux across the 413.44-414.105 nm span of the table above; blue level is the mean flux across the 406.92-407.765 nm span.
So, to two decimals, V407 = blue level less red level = 0.23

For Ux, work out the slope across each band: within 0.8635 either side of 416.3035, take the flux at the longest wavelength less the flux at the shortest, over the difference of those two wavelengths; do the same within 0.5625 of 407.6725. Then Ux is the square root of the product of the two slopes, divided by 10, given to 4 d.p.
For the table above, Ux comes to 0.0059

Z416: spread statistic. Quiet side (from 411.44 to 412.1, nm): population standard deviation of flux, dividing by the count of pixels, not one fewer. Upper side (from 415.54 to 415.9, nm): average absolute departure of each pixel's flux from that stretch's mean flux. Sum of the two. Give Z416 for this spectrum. 0.089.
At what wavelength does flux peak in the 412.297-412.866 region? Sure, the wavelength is 412.629 nm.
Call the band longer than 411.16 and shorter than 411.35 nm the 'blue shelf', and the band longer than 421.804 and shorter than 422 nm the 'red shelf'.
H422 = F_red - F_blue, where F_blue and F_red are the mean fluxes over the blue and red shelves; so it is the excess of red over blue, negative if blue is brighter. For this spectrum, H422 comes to 0.23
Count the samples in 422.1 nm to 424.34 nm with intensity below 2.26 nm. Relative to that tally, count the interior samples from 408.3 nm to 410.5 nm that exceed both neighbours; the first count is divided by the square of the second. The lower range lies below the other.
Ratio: 5.0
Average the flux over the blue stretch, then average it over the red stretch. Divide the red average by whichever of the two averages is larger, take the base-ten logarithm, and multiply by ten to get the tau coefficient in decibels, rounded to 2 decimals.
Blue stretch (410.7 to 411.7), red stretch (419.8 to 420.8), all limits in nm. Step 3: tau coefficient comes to 0.00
